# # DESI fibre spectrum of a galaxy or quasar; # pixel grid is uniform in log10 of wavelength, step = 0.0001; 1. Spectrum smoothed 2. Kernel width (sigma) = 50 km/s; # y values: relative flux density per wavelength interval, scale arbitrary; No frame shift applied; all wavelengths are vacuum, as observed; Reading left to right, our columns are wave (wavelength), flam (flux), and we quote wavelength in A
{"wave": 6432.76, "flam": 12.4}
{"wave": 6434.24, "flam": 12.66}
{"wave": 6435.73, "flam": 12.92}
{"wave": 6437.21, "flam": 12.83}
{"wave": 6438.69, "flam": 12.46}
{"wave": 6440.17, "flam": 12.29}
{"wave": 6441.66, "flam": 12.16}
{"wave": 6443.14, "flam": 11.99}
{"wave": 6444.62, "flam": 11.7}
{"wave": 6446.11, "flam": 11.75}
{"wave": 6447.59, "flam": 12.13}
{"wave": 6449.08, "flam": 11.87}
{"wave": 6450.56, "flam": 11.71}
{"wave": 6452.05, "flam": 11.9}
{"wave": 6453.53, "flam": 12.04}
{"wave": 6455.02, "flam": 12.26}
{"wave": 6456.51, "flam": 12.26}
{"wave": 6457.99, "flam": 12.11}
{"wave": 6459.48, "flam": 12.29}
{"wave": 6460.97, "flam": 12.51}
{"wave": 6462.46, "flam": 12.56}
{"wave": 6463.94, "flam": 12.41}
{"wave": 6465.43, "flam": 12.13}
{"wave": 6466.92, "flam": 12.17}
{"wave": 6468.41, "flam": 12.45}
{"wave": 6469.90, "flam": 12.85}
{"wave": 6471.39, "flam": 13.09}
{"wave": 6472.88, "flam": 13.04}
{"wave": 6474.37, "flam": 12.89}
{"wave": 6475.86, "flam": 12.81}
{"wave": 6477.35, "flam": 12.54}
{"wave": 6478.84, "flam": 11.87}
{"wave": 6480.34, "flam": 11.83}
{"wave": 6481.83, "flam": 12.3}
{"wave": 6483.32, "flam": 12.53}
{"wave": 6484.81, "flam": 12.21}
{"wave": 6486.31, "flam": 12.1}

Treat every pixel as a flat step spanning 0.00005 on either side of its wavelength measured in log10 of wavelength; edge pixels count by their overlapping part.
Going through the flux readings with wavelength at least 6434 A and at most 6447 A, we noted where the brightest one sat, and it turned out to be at 6435.73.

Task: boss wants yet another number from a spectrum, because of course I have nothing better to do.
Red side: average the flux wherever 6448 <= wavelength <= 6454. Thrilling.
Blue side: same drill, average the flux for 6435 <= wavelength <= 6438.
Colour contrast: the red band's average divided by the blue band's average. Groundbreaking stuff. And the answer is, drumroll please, 0.923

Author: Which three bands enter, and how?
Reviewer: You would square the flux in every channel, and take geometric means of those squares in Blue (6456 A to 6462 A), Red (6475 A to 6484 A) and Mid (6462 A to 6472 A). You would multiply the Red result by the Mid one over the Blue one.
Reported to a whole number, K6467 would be 157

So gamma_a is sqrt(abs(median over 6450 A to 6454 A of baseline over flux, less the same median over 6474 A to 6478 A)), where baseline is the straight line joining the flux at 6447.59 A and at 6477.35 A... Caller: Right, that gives 0.217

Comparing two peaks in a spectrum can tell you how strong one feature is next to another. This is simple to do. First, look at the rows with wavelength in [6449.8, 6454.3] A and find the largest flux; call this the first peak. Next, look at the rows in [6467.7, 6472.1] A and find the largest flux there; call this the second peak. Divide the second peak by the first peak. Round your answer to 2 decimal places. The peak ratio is 1.09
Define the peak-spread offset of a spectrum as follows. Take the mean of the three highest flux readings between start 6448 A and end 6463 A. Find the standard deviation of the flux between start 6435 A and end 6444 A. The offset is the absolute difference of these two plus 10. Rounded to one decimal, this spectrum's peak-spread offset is 22.1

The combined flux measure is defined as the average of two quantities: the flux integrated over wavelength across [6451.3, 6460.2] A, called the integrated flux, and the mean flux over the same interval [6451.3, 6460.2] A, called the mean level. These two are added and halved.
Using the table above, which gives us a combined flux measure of 60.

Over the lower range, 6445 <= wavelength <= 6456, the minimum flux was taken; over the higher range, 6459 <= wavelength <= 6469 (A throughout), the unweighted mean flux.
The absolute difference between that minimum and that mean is 0.65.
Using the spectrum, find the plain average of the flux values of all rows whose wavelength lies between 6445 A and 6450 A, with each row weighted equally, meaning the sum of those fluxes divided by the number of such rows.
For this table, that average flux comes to 11.9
